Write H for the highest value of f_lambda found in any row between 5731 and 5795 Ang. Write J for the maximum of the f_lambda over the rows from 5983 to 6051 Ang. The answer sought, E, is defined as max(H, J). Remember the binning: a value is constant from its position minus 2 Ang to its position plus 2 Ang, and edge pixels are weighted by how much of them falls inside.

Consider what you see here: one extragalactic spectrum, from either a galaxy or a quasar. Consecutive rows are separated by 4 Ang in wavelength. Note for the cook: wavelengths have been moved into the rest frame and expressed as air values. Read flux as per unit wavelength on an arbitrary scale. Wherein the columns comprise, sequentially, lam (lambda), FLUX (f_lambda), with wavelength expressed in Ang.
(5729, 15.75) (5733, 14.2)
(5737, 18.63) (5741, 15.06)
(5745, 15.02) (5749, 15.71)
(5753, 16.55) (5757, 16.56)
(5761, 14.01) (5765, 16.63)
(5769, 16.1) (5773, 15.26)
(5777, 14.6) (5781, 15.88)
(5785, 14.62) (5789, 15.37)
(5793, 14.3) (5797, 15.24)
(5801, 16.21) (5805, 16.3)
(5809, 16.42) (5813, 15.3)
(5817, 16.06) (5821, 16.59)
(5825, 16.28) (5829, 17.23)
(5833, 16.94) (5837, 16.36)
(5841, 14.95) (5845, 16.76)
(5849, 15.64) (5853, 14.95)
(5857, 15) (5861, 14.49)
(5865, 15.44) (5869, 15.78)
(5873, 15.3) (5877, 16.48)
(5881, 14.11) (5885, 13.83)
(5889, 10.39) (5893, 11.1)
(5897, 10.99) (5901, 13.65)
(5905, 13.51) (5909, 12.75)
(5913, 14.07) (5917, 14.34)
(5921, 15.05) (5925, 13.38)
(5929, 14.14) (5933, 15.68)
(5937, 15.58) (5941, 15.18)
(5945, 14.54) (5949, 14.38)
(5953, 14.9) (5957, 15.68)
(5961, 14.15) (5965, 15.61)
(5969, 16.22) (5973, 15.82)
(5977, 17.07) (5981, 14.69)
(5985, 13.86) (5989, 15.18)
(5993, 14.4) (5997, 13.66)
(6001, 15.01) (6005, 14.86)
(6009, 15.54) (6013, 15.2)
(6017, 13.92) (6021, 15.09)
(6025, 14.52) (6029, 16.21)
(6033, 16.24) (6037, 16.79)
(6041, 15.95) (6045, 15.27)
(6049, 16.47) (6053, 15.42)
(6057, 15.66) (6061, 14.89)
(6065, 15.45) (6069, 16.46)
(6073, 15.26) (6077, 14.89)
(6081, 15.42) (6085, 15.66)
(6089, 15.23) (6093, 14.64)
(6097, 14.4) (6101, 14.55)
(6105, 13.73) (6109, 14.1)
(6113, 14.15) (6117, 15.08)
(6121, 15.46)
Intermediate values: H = 18.63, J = 16.79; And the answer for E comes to 18.6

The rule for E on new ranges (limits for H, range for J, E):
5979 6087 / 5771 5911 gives 17.2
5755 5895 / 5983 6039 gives 17.2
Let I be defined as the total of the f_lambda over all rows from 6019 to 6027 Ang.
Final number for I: 30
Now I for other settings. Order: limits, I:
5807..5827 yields 81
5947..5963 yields 59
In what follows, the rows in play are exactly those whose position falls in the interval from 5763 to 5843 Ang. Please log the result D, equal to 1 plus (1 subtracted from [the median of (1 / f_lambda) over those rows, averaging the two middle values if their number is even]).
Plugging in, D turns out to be 0.0622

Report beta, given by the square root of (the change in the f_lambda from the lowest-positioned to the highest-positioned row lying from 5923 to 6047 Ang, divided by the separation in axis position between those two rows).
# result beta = 0.13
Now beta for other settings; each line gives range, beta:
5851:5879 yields 0.25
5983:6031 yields 0.23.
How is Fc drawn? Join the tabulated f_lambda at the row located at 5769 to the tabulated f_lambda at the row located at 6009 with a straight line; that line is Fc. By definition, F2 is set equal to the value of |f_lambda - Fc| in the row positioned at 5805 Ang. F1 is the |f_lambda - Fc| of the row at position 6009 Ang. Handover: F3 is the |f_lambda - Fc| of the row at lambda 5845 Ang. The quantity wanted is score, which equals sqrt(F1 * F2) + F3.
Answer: 0.8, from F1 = 0.0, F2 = 0.3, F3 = 0.8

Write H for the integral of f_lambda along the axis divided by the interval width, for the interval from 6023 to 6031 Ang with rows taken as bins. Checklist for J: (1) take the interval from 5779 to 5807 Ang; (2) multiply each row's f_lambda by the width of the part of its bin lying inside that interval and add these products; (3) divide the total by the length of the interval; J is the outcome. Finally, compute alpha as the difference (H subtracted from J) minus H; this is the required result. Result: -15.3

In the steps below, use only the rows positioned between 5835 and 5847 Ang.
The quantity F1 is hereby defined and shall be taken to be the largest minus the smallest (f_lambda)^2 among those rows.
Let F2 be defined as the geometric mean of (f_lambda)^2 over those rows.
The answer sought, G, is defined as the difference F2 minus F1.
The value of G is 199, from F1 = 57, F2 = 256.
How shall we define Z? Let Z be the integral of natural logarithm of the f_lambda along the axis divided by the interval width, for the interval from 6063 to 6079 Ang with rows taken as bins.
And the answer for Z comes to 2.74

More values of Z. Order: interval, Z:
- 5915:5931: 2.65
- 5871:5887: 2.70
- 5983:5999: 2.66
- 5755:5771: 2.76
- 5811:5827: 2.78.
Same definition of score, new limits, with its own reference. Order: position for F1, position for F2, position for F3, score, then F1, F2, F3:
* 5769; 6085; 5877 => 0.6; 0.0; 0.3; 0.6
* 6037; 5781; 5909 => 3.5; 1.3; 0.2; 3.0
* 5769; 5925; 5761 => 2.1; 0.0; 2.4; 2.1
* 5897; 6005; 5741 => 2.9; 4.8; 0.7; 1.1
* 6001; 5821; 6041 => 1.1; 0.5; 0.6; 0.5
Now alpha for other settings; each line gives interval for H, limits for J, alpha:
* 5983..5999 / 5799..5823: -12.4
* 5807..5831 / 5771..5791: -17.5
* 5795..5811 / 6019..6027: -17.3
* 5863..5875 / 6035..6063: -15.2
